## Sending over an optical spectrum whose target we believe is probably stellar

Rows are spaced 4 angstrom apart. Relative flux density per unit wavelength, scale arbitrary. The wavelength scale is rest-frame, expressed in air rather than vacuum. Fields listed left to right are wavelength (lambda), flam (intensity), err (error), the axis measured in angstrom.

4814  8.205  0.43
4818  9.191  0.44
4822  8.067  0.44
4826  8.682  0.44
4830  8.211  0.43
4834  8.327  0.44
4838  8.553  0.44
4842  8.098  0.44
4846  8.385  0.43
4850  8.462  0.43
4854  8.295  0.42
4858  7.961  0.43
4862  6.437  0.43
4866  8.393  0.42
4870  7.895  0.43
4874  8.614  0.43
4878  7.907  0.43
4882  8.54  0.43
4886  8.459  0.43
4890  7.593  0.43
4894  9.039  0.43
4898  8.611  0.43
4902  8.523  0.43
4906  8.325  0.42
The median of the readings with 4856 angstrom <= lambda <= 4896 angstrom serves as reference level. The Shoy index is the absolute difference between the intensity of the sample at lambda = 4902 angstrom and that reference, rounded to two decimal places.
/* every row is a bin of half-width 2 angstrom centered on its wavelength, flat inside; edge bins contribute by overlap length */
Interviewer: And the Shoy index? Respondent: 0.35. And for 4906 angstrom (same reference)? 0.15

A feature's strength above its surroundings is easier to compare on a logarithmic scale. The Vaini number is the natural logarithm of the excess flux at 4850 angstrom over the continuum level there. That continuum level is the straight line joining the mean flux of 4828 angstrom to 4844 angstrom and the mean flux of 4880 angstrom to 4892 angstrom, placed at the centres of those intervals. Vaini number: -1.6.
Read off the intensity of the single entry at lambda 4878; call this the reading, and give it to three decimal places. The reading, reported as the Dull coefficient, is 7.907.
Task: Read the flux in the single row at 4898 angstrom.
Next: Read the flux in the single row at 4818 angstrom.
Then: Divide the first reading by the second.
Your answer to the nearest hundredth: 0.94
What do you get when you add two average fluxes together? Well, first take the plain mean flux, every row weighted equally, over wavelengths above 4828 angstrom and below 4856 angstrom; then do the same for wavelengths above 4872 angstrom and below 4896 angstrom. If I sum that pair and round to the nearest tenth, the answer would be 16.7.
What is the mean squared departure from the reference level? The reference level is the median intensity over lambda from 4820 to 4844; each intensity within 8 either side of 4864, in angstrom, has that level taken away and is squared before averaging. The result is 0.9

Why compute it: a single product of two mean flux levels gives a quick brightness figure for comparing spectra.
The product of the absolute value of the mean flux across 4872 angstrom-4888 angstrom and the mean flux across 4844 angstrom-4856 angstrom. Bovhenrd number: 70.2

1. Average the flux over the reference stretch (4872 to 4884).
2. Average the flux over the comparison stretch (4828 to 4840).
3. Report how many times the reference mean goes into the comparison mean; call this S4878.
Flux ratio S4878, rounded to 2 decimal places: 1.00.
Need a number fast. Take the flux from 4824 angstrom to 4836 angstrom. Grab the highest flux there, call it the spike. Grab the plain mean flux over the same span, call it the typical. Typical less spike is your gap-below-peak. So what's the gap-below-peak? -0.28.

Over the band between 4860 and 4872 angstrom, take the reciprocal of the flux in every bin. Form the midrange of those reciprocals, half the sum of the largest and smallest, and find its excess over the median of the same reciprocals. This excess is 0.011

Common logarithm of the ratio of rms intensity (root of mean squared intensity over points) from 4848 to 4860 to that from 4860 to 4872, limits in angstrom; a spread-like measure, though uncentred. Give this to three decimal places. 0.034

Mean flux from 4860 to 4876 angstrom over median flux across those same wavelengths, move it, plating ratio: 0.96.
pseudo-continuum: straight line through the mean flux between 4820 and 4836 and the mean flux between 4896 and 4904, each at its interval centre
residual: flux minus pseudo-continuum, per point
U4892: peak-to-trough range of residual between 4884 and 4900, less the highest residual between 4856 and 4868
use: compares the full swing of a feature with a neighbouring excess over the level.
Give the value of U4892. 1.5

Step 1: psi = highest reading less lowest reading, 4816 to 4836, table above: 1.1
